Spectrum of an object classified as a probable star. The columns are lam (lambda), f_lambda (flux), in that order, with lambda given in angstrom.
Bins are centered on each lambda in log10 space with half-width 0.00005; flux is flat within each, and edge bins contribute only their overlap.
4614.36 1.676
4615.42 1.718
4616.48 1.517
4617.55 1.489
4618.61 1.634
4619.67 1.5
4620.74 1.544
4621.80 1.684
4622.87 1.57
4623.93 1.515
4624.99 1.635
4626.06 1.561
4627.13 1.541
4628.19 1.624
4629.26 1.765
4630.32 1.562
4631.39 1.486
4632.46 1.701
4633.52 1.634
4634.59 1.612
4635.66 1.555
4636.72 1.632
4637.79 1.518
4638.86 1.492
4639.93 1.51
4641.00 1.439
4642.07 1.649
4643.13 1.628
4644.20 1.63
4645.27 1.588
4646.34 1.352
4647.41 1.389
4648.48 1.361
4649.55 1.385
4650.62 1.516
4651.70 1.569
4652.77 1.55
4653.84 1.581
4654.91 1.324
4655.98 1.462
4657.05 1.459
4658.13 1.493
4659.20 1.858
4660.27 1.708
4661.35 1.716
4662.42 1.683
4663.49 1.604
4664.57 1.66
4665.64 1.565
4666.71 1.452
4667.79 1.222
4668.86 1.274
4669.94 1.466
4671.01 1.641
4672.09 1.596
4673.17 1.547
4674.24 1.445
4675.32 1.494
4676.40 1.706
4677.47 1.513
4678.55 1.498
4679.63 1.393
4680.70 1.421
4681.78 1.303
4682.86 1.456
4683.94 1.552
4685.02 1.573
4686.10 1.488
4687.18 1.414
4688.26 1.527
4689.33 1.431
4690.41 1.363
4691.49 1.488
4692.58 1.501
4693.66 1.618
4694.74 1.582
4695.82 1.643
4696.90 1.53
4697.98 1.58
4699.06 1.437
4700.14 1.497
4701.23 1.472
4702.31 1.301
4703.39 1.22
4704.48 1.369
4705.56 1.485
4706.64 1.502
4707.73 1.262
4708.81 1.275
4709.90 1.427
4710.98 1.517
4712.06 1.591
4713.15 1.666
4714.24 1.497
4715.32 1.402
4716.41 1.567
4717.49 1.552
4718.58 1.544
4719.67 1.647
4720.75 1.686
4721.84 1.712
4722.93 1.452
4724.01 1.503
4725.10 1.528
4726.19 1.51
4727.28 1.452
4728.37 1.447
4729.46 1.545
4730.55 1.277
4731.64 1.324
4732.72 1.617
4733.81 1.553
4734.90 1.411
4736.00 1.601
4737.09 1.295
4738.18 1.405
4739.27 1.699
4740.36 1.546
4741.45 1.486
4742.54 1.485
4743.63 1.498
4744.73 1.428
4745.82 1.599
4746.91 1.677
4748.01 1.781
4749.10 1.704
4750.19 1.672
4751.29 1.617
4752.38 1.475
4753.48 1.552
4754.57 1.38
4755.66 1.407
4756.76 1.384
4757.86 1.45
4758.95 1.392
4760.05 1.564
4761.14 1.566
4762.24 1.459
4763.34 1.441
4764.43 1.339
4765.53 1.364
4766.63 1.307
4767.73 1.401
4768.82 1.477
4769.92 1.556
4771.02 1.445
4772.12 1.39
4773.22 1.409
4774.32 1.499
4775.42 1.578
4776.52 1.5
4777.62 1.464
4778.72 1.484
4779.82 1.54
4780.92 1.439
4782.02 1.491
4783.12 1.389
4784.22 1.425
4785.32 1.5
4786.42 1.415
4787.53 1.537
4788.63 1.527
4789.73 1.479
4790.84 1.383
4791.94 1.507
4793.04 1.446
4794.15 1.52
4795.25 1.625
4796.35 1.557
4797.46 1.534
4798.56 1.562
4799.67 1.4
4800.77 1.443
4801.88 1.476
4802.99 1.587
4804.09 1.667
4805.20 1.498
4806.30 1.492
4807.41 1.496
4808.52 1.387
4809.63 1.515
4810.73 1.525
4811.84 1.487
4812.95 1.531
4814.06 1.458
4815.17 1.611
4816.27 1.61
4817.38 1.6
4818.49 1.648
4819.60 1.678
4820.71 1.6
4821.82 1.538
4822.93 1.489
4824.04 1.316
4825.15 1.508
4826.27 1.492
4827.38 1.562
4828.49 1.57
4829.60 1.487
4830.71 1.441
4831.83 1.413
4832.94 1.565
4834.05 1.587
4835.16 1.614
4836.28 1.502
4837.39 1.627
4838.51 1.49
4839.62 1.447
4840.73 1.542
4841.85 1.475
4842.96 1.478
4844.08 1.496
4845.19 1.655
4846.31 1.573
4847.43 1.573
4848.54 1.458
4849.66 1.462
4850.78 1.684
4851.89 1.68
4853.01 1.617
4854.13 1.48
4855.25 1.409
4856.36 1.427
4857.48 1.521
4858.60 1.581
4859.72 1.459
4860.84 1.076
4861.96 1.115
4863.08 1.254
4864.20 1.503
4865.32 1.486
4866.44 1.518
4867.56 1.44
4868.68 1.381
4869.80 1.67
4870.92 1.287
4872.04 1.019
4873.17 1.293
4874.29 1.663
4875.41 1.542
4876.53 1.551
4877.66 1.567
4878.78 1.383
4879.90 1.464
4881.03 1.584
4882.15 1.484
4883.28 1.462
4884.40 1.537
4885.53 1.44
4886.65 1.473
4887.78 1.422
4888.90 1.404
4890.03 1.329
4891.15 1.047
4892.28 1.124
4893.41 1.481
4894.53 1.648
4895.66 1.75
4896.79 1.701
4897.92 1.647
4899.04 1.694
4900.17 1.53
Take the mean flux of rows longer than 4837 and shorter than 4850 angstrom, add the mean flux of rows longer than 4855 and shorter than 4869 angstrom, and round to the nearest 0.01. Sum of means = 2.92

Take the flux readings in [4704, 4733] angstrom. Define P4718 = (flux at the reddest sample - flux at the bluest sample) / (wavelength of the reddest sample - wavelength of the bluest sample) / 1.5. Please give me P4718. 0.0059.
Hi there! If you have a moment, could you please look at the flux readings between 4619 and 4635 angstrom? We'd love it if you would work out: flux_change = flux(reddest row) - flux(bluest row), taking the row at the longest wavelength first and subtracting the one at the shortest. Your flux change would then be 0.11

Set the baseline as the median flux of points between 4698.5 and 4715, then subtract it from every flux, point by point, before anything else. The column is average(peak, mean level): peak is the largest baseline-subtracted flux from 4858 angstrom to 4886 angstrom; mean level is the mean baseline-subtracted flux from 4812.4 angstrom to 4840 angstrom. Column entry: 0.13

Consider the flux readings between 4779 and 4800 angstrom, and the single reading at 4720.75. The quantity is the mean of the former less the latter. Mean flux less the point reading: -0.2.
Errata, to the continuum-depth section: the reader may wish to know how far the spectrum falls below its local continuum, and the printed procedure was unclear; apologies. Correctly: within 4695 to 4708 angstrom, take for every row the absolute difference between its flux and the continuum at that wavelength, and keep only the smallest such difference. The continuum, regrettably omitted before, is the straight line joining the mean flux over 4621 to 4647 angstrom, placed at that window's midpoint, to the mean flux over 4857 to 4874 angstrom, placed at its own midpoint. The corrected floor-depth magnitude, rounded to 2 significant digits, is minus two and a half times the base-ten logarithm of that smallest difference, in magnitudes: 5.4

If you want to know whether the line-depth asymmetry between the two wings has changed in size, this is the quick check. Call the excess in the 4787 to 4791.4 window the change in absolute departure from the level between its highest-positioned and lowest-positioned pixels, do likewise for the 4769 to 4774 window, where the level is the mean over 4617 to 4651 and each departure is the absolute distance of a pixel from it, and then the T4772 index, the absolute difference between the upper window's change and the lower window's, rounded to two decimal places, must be 0.01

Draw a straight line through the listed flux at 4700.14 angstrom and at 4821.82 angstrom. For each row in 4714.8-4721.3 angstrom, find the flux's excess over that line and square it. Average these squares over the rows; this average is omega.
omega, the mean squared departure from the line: 0.012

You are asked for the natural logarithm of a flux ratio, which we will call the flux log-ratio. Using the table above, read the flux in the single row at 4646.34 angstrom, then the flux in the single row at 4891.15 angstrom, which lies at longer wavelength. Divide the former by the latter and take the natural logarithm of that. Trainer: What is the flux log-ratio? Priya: 0.26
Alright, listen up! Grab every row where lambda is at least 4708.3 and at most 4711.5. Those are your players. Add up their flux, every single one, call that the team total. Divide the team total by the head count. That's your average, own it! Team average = 1.41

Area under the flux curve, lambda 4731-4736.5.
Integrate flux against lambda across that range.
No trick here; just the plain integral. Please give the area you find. 8.2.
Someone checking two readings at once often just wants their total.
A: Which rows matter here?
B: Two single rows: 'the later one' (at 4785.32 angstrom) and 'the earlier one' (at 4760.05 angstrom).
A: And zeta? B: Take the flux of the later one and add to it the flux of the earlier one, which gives 3.06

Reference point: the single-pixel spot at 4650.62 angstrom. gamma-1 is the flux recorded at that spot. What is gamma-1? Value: 1.516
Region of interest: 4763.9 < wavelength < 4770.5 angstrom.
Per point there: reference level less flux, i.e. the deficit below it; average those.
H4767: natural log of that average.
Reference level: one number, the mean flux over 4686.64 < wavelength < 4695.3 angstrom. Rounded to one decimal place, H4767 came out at -2.5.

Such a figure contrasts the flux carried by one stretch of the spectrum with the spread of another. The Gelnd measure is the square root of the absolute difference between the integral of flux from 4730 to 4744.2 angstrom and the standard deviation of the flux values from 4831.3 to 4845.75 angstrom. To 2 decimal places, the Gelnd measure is 4.57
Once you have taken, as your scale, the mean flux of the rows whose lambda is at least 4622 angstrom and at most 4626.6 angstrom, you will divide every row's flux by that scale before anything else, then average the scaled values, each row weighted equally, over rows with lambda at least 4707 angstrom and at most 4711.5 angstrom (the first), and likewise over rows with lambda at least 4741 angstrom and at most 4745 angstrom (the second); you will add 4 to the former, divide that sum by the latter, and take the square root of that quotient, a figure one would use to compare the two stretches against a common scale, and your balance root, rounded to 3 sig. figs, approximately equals 2.28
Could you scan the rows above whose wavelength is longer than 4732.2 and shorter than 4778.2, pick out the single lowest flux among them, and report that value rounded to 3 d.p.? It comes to 1.295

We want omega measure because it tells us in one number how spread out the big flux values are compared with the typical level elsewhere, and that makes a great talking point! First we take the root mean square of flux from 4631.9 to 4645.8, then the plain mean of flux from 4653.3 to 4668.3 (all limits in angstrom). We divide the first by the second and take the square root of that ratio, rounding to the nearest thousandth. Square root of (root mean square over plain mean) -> 1.009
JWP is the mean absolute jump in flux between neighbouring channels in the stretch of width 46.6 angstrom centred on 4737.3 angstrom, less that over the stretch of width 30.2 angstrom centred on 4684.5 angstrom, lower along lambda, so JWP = 0.010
